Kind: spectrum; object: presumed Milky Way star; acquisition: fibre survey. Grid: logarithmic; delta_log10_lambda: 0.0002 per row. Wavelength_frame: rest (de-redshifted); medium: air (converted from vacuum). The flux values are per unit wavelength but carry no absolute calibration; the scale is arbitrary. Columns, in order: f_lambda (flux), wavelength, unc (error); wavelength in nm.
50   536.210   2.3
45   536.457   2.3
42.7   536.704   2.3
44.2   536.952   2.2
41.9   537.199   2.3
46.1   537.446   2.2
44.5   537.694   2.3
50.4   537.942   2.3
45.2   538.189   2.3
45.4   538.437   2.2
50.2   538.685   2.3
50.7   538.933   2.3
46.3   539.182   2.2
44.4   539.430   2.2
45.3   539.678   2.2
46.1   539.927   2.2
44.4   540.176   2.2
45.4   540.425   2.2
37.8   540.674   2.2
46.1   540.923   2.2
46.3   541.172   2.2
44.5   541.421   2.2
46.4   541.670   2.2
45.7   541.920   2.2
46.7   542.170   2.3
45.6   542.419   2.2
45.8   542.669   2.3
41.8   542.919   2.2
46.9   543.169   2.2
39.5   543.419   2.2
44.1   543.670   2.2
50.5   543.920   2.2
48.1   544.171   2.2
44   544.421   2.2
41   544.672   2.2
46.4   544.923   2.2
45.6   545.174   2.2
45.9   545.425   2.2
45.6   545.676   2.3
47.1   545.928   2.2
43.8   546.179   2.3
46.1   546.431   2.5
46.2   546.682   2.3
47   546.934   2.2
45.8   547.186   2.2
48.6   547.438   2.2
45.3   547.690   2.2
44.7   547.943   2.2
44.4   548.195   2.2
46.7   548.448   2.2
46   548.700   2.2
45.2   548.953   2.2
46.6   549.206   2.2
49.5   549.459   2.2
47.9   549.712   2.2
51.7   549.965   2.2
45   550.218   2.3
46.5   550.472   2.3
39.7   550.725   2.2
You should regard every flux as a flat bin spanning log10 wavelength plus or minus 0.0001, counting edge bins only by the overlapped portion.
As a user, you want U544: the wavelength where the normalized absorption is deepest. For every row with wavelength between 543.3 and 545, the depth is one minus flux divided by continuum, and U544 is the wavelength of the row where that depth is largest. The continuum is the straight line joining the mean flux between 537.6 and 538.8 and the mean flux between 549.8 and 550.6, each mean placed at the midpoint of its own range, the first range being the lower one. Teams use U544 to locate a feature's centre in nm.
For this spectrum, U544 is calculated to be 543.419 nm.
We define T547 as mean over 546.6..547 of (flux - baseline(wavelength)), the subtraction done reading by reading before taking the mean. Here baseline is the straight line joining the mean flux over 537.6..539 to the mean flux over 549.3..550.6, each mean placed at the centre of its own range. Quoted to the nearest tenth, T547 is -1.4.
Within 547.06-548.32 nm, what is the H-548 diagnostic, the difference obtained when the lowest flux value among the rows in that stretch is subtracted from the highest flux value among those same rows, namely 4.2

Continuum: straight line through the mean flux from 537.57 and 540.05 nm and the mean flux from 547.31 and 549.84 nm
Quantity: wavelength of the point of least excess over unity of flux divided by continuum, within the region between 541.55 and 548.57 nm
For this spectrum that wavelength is 543.419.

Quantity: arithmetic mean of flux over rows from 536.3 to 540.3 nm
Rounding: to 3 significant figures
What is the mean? 45.8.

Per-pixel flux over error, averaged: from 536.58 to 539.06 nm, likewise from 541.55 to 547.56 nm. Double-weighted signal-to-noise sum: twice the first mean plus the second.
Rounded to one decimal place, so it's 61.1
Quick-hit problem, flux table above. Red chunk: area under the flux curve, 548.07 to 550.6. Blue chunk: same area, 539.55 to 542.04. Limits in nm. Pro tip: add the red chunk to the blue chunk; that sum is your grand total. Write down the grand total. 230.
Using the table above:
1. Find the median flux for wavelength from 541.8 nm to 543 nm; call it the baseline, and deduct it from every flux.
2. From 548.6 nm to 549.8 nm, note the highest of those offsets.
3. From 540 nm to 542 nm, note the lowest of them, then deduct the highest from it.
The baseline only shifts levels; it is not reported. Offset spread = -11.7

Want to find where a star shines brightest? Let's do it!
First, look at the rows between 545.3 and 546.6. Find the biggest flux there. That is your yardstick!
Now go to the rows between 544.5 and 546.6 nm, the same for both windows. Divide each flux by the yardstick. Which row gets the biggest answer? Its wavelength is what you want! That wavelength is 545.928 nm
